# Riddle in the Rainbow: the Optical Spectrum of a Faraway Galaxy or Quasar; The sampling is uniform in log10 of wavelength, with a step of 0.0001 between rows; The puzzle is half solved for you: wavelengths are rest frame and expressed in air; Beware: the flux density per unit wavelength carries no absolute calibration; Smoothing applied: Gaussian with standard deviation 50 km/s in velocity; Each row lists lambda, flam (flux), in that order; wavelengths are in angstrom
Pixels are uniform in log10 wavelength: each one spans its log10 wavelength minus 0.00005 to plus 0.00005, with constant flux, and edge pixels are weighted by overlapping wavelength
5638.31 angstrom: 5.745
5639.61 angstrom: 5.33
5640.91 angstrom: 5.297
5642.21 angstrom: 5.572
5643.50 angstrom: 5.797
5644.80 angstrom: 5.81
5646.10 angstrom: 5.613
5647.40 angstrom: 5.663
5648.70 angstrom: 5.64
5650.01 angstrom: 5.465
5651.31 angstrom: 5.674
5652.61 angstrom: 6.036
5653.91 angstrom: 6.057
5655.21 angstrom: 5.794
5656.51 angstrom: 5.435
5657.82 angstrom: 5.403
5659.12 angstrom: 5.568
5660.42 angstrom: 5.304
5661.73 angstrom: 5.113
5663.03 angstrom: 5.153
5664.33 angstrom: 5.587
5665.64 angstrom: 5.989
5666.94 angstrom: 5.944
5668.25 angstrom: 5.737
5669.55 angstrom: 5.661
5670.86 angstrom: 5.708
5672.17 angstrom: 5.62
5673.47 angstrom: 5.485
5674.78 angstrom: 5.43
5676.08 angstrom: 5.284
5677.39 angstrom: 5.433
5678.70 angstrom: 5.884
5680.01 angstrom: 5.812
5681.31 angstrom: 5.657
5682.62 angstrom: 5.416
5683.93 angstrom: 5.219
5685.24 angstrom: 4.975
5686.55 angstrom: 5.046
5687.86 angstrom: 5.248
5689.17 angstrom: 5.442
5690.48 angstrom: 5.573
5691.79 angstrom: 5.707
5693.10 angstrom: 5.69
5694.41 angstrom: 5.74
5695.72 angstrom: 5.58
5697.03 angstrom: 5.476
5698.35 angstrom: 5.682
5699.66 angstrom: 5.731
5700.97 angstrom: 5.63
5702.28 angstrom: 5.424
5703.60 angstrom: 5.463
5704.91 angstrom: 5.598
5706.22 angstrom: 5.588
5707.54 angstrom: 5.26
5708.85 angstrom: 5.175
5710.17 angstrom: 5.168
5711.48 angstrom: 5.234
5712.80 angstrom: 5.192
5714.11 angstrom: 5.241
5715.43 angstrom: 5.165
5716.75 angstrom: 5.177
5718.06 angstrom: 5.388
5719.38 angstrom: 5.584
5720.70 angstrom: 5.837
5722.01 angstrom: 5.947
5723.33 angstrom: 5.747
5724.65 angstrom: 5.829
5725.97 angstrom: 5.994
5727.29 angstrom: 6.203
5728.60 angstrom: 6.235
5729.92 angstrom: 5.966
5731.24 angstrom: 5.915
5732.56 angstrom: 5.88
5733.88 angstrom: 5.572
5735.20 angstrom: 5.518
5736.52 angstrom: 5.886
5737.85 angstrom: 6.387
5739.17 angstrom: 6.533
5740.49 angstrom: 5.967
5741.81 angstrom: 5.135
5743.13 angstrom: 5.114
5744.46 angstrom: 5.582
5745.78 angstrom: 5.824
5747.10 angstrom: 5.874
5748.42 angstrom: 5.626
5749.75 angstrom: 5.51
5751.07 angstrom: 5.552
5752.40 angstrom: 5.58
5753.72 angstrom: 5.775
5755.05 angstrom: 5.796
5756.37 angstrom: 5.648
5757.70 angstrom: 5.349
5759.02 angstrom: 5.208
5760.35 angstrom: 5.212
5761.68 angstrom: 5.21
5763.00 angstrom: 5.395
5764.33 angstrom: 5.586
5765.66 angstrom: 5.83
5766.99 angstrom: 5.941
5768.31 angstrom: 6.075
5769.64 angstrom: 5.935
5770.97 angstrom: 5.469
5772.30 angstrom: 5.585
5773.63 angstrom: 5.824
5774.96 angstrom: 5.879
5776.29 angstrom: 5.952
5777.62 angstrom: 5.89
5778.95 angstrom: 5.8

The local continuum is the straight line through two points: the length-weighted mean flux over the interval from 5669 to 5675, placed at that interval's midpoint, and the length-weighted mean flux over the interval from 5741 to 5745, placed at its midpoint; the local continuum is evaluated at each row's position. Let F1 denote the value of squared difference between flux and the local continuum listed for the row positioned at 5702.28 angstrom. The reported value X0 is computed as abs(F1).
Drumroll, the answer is 0.00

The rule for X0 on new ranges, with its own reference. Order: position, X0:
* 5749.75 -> 0.06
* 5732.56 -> 0.30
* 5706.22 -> 0.02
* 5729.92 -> 0.39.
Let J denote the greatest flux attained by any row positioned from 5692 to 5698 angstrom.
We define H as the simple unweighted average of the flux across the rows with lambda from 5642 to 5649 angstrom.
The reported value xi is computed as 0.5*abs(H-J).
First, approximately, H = 5.68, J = 5.74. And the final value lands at 0.03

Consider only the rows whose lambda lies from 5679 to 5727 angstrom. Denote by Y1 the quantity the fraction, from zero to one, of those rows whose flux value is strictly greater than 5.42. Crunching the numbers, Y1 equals 0.61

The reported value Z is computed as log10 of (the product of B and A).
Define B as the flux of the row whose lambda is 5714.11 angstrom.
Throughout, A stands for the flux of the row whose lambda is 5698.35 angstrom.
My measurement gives 1.47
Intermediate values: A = 5.682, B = 5.241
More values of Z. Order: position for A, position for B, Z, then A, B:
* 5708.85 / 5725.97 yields 1.49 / 5.175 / 5.994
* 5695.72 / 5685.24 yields 1.44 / 5.58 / 4.975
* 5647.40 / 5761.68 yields 1.47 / 5.663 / 5.21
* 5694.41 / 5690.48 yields 1.51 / 5.74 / 5.573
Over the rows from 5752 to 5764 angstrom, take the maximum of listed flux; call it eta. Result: 5.796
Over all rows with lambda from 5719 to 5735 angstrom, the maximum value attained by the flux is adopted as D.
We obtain 6.235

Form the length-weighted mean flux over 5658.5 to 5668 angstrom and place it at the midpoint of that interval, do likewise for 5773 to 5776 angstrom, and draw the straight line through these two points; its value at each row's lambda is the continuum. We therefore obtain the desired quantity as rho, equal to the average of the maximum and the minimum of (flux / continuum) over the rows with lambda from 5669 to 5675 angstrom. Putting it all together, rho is 1.00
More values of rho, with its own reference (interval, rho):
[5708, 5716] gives 0.92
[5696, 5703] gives 0.99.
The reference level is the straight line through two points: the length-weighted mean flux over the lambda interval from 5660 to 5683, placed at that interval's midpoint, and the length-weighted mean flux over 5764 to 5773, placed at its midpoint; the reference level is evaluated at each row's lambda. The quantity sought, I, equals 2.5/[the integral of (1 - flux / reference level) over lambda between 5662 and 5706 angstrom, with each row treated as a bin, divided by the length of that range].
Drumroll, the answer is 249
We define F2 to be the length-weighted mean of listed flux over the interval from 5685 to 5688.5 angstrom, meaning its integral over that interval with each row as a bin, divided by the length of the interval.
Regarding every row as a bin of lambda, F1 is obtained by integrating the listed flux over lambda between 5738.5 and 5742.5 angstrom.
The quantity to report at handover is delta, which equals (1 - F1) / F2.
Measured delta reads -4.4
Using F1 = 23.54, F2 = 5.10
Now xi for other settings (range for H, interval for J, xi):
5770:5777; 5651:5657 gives 0.16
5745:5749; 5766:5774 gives 0.15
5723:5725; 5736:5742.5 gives 0.37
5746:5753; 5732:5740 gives 0.45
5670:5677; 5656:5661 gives 0.03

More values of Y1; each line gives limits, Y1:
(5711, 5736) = 0.68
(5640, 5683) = 0.79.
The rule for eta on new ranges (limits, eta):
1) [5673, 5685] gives 5.884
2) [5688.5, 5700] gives 5.74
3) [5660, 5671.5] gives 5.989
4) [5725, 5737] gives 6.235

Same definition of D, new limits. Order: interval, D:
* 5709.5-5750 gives 6.533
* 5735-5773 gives 6.533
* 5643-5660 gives 6.057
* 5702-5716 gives 5.598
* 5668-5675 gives 5.737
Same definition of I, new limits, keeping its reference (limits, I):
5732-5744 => -248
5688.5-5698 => 888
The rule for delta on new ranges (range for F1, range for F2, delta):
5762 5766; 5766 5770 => -3.5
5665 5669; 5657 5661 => -4.2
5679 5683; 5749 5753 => -3.9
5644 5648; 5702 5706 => -4.0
